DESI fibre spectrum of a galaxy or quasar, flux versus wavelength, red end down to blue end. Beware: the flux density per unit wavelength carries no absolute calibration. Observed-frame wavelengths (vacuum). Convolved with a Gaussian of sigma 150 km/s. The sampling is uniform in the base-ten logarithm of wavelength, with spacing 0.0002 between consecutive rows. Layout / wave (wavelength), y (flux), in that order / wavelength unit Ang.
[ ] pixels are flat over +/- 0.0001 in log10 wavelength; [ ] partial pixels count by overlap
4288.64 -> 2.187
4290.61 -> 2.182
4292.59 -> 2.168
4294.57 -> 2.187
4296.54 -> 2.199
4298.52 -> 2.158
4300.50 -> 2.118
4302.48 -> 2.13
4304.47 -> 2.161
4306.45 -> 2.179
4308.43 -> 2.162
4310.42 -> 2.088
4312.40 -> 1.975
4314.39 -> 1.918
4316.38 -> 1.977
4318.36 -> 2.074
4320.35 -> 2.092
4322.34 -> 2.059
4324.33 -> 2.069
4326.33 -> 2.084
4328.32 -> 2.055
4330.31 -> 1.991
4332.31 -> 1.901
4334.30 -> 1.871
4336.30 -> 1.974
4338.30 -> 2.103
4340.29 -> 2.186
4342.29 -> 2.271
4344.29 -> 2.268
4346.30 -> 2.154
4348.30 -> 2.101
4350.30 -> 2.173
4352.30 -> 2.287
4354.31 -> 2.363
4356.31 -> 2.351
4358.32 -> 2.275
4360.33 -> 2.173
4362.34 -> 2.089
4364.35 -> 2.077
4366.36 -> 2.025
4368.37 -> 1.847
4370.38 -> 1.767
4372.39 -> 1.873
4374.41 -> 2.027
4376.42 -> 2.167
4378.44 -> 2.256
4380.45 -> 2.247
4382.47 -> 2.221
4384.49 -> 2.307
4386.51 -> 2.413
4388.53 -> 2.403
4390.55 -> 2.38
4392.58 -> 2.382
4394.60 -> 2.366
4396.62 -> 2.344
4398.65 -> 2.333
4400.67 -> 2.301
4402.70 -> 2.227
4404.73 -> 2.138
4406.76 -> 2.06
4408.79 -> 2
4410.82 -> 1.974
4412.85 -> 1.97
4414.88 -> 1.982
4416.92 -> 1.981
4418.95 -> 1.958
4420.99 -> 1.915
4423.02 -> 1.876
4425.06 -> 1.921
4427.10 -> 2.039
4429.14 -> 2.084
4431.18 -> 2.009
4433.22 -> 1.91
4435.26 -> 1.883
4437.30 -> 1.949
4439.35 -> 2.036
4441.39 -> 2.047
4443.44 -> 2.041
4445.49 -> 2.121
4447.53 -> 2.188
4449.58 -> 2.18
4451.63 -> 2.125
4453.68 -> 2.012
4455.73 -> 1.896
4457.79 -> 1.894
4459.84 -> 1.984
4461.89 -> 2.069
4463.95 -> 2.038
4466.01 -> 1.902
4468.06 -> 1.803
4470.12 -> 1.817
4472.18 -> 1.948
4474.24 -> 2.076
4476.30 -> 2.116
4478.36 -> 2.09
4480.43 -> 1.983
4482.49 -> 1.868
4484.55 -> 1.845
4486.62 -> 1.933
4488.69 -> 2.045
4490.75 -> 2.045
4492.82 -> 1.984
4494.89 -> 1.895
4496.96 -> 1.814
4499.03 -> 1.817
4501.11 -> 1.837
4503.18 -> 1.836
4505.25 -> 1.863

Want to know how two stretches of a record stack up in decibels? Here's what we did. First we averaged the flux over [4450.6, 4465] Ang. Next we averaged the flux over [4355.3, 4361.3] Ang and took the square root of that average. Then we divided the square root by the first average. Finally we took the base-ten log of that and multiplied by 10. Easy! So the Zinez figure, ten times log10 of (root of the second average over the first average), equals -1.24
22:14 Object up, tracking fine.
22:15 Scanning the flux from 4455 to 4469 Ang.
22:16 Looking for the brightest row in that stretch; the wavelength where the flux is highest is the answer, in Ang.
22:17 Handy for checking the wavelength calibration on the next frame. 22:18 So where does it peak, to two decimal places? 4461.89 Ang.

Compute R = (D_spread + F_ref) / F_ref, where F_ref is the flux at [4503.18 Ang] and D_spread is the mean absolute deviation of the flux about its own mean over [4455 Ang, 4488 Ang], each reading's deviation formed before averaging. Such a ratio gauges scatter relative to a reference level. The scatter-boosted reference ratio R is 1.05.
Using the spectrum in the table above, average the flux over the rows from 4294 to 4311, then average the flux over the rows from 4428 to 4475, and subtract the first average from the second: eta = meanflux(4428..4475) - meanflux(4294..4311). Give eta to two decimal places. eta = -0.15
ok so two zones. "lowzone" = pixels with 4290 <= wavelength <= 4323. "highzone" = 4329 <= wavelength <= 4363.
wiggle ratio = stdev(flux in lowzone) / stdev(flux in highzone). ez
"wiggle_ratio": 0.6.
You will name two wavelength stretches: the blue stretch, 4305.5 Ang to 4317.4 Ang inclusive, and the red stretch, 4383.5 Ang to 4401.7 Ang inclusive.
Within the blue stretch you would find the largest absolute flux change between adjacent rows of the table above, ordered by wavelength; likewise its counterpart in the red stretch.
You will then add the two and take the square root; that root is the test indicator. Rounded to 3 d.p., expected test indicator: 0.468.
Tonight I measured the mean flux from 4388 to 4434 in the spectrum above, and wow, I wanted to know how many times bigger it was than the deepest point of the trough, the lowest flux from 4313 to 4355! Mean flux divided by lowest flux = 1.13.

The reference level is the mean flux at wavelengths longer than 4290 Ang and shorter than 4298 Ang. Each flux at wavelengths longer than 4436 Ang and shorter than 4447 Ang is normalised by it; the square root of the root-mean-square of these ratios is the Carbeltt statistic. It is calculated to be 0.97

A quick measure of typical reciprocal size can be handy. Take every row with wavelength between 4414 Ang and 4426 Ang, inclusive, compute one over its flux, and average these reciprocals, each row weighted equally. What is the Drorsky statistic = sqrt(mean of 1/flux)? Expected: 0.718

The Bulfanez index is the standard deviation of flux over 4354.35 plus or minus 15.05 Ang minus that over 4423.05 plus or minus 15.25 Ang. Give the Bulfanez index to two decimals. 0.08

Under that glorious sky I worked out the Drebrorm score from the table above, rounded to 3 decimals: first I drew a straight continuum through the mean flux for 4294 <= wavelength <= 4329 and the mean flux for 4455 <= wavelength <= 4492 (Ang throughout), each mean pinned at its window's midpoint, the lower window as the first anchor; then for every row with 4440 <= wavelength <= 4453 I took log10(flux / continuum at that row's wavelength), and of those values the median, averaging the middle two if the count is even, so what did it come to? 0.029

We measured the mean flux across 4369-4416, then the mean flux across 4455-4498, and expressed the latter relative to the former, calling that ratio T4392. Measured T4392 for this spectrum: 0.90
